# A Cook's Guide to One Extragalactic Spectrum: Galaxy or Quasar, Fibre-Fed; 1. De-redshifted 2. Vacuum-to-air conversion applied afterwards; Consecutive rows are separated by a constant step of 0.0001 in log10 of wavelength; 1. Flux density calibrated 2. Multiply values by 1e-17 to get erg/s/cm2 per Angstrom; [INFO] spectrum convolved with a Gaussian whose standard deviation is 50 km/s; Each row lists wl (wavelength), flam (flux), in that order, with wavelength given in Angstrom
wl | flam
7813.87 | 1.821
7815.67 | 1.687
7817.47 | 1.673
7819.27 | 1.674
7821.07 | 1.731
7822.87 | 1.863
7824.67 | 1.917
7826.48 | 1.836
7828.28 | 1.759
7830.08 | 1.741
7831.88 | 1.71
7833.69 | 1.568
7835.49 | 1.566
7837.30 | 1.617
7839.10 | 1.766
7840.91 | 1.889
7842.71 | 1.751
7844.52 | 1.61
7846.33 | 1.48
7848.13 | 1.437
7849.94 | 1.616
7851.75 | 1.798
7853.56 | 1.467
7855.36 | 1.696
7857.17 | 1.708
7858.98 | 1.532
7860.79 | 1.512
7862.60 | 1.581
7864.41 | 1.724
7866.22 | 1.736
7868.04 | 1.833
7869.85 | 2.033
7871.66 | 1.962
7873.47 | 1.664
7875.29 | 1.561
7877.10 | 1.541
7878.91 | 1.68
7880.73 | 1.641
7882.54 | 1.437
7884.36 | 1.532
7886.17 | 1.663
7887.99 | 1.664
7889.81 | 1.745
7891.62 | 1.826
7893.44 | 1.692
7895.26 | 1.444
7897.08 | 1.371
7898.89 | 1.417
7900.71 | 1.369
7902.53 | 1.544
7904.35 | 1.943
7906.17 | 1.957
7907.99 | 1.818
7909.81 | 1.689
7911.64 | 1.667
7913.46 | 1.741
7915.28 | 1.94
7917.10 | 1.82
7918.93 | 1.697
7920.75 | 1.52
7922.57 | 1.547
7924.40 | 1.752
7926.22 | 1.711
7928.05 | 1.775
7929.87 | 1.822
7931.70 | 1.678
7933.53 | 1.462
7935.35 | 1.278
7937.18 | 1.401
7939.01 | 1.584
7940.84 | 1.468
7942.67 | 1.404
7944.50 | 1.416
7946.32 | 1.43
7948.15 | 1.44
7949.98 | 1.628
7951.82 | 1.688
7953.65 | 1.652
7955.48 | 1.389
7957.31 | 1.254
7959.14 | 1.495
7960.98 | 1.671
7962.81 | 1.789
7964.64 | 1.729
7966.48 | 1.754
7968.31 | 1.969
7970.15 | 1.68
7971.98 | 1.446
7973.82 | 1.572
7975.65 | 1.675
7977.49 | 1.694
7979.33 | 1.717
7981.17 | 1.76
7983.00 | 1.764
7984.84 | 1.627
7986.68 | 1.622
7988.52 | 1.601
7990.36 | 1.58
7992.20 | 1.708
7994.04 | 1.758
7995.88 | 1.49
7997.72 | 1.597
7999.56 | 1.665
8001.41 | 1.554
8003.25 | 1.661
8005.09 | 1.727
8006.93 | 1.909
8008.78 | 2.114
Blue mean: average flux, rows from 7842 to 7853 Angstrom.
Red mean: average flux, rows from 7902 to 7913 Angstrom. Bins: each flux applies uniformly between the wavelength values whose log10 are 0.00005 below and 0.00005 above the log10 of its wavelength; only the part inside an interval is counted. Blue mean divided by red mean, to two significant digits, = 0.91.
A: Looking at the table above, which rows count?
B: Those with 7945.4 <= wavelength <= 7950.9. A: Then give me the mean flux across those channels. 1.50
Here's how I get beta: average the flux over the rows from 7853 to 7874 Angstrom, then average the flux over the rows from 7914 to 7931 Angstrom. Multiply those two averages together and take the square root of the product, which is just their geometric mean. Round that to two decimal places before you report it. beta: 1.72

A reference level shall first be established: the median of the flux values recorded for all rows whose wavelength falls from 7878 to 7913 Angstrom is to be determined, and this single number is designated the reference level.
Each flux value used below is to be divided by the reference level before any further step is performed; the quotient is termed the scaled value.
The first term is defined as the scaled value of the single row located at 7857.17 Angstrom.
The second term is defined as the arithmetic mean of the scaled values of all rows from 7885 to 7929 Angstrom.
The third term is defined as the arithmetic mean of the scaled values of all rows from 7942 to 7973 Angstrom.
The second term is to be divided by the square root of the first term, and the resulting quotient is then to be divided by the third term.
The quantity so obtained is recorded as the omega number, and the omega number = 1.05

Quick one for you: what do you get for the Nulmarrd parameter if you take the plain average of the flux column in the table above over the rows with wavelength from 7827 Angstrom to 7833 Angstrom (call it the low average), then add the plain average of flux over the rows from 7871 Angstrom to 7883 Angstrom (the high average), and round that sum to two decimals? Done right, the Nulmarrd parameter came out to 3.38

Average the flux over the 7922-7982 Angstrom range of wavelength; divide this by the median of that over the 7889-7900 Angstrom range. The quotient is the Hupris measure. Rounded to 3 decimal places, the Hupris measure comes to 1.019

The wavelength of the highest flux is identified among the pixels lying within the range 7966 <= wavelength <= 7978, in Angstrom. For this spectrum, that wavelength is 7968.31 Angstrom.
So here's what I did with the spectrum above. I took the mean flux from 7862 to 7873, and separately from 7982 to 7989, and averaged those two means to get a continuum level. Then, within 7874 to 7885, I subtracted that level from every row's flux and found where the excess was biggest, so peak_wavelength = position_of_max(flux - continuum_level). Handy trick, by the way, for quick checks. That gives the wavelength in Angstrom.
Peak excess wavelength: 7878.91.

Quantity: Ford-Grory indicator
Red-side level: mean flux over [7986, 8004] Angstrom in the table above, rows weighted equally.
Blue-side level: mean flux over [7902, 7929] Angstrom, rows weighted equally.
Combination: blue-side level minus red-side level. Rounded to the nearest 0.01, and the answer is 0.12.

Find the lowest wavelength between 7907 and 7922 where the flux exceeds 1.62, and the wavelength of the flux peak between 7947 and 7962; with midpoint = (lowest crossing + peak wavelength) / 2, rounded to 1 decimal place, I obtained 7929.9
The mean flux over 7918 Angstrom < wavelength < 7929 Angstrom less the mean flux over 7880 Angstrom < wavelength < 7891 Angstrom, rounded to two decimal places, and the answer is 0.05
